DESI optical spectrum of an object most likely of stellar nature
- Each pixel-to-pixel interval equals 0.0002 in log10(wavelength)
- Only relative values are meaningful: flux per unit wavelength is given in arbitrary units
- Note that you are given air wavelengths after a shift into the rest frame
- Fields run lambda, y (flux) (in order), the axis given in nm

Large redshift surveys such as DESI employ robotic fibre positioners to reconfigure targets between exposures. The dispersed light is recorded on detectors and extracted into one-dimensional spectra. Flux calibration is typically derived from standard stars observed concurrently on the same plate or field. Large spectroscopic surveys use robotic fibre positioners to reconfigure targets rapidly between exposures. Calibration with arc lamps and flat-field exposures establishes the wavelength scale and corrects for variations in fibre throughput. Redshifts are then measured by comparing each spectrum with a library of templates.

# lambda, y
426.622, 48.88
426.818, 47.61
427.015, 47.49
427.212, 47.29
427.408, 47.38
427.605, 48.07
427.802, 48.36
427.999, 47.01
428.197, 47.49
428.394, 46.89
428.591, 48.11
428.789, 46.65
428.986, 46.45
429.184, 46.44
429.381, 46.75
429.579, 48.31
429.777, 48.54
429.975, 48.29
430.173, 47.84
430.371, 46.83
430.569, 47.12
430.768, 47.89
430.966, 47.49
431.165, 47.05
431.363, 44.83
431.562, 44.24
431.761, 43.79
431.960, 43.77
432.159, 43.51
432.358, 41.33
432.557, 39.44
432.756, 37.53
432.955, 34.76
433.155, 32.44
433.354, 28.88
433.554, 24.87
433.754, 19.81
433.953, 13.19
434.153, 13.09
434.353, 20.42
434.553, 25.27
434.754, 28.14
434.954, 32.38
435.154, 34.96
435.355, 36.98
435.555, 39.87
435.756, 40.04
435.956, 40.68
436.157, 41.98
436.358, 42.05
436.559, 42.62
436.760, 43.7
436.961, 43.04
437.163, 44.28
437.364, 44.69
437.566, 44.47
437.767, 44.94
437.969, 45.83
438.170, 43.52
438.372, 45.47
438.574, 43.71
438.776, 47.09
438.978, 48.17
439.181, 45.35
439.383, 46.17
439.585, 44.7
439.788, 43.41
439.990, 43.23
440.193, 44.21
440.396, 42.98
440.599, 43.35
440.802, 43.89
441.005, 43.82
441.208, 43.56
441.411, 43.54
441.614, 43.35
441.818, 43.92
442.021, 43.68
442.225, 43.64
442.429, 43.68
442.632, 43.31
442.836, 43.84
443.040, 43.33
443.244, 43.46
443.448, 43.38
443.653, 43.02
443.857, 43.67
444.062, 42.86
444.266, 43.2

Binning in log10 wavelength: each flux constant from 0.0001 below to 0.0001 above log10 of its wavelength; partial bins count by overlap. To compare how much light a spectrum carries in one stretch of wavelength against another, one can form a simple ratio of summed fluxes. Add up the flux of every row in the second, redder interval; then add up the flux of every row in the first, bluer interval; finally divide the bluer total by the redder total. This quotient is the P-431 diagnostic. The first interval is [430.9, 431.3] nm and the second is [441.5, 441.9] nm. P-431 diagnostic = 1.08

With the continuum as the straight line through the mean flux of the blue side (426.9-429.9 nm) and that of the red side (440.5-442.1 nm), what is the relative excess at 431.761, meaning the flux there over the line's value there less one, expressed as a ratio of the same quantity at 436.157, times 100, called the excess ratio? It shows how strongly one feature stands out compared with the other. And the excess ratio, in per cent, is 81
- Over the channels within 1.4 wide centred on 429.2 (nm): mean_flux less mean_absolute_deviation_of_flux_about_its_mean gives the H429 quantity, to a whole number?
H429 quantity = 46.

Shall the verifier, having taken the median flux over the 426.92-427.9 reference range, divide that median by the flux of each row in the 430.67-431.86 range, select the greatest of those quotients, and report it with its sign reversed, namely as -1.08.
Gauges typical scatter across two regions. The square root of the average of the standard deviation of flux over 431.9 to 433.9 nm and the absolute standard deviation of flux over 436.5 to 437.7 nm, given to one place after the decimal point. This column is 2.1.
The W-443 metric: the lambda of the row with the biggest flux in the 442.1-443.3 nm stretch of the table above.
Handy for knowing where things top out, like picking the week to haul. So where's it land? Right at 442.836 nm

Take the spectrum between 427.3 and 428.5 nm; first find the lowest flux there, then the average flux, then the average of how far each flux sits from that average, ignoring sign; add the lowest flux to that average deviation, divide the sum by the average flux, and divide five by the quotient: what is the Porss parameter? 5.02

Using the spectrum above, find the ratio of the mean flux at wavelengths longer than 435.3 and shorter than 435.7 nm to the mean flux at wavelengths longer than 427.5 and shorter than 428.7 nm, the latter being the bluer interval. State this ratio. 0.81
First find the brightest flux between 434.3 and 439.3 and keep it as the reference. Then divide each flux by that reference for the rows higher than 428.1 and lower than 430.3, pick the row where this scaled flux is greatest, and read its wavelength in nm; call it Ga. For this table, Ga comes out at 429.777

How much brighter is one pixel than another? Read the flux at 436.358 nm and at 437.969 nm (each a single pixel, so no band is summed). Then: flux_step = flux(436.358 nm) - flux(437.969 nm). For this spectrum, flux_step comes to -3.8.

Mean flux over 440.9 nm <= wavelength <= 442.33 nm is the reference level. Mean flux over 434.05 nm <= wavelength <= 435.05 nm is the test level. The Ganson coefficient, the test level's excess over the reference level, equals -20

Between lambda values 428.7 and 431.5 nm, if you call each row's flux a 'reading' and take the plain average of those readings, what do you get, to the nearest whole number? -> 47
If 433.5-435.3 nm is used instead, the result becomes 24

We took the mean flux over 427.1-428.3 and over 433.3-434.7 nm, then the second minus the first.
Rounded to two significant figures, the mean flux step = -27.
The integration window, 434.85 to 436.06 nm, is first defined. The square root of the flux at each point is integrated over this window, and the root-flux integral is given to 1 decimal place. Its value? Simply 7.4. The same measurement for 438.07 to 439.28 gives 8.2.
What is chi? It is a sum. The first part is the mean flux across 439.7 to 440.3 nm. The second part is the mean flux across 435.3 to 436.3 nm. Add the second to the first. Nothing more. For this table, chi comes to 84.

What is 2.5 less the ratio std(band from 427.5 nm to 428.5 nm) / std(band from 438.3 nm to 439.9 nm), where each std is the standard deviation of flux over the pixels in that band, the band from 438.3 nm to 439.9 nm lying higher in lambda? 2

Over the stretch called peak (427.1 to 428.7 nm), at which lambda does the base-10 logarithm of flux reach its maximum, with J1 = 427.802 nm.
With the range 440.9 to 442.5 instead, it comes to 441.818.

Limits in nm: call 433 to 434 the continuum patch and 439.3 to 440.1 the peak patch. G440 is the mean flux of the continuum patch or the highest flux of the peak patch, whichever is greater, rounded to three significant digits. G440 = 46.2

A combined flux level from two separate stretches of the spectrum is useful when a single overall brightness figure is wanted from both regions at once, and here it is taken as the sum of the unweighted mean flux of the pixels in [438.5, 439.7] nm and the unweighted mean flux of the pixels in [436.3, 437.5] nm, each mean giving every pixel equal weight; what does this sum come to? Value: 89.3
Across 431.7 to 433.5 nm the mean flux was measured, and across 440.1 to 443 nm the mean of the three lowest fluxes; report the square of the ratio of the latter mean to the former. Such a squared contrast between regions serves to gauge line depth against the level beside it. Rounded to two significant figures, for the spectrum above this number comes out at 1.3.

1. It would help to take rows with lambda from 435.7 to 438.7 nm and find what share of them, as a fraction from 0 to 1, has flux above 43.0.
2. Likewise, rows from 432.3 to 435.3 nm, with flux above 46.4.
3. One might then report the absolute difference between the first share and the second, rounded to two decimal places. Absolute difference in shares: 0.67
